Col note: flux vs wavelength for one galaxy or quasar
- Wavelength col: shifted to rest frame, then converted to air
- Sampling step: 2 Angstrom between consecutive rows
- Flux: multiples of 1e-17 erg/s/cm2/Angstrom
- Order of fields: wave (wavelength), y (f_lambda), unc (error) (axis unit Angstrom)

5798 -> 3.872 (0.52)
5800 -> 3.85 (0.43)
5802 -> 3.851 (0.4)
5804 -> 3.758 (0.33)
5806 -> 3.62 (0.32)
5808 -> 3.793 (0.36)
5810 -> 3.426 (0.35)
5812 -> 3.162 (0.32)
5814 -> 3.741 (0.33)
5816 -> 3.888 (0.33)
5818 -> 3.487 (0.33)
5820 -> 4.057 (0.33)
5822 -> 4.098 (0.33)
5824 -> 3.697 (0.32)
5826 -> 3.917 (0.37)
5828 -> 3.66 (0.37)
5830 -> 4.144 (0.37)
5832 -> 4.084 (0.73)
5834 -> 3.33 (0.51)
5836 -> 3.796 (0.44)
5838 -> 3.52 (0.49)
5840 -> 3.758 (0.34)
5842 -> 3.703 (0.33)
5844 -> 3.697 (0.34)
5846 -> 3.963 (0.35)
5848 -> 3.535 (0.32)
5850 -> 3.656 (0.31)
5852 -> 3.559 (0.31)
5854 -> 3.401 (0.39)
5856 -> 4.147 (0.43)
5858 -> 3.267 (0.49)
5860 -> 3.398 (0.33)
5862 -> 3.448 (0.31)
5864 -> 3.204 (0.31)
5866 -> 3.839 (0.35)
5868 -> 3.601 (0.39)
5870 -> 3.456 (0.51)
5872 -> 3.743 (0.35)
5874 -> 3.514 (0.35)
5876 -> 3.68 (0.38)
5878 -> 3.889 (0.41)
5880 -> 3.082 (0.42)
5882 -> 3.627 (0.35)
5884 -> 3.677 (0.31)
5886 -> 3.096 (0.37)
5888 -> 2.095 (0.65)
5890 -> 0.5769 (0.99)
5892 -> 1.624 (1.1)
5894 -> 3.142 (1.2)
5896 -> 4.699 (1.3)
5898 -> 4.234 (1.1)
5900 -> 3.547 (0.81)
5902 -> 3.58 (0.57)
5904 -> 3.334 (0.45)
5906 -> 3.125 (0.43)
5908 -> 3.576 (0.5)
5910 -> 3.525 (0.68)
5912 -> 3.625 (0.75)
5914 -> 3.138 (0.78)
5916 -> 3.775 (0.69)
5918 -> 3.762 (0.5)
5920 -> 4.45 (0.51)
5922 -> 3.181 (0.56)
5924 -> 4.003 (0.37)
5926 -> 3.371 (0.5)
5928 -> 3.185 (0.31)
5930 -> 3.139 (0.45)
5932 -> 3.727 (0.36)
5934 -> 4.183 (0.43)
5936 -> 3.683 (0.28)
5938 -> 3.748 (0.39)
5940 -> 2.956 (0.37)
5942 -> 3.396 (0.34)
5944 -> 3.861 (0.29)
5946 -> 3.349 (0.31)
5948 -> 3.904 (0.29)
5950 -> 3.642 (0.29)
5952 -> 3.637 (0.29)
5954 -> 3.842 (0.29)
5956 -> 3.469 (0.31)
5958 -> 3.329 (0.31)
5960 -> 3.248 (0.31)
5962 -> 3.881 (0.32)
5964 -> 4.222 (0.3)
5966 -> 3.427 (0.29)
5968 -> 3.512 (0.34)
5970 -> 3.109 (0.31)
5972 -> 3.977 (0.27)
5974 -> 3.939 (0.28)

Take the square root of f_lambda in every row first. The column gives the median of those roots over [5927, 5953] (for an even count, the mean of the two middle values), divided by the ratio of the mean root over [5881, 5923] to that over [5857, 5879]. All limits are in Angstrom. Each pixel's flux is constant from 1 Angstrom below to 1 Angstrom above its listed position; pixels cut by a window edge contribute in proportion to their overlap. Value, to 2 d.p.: 2.00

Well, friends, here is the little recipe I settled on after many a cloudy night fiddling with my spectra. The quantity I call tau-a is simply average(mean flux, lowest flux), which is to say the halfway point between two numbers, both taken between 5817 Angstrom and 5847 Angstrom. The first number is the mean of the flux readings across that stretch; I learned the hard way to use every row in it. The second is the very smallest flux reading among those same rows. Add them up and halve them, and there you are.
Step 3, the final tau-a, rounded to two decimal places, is 3.56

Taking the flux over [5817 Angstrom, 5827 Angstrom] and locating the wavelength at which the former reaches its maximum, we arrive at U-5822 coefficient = 5822 Angstrom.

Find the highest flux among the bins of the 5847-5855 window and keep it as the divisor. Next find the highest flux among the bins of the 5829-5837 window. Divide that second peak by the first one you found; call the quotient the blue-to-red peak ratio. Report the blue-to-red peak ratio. 1.13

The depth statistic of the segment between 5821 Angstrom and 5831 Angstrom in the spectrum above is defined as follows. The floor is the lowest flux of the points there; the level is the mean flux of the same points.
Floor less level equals -0.243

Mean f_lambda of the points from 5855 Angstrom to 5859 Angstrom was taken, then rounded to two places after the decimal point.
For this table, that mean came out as 3.71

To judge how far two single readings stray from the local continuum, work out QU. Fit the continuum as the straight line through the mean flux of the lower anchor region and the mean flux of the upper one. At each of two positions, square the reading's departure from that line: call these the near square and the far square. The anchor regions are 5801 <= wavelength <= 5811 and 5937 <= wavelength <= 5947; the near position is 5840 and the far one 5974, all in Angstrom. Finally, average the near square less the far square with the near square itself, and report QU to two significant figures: -0.13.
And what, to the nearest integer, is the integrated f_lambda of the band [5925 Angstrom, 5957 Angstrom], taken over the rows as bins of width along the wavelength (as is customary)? 114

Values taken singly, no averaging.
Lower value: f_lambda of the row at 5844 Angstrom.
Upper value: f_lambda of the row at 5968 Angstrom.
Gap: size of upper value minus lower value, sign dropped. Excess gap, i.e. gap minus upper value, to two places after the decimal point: -3.33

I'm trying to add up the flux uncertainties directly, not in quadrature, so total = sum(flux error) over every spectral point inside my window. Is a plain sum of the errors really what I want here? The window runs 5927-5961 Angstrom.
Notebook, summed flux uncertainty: 5.6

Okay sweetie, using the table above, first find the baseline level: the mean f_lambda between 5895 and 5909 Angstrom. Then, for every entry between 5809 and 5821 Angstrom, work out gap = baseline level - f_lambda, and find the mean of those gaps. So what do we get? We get 0.10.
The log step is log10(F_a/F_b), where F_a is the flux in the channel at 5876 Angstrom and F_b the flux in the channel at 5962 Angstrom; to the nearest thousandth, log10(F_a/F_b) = -0.023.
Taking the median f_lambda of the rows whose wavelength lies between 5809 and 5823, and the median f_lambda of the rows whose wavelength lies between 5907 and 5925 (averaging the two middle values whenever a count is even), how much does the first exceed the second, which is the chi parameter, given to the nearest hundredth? 0.12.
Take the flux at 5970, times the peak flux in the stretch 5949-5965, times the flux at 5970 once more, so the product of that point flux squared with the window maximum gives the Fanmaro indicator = 41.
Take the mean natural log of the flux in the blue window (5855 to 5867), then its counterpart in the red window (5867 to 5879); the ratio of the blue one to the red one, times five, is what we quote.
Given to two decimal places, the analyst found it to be 4.88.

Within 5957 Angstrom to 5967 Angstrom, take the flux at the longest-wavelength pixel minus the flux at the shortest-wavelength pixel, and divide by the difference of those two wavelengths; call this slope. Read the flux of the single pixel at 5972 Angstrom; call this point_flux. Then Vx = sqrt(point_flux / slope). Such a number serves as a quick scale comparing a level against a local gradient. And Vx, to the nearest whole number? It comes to 18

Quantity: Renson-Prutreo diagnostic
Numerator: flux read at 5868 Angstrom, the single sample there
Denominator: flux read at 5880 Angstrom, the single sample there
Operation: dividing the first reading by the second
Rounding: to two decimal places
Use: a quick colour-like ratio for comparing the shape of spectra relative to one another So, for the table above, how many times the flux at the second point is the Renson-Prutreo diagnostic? 1.17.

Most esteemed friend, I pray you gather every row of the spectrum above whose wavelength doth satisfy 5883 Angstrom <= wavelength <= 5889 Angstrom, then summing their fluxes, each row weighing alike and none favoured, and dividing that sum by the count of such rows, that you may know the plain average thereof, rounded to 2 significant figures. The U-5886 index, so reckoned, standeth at 3.0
